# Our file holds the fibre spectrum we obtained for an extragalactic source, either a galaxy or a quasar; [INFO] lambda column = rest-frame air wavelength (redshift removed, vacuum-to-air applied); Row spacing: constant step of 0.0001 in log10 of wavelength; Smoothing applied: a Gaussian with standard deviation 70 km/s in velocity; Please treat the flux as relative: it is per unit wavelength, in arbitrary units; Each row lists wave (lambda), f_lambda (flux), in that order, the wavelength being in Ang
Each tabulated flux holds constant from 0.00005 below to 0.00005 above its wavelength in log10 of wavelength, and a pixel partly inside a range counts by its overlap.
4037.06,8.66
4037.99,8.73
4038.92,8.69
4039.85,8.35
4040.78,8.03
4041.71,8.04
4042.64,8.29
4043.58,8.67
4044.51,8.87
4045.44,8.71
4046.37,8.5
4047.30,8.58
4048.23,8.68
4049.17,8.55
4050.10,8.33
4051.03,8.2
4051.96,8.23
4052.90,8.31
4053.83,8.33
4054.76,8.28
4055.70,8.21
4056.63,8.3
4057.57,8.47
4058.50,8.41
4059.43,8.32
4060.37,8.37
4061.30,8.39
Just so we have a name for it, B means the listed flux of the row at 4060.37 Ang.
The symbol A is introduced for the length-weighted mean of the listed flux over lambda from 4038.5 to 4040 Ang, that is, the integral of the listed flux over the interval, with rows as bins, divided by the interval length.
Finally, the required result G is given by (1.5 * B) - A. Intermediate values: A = 8.55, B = 8.37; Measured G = 4.00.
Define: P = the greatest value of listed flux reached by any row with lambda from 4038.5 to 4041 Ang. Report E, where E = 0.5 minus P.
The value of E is -8.19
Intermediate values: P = 8.69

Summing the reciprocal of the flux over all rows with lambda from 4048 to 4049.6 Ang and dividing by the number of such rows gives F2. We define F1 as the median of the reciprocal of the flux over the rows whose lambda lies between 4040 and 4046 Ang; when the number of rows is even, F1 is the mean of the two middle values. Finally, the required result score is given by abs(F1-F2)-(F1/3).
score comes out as -0.0374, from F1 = 0.118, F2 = 0.116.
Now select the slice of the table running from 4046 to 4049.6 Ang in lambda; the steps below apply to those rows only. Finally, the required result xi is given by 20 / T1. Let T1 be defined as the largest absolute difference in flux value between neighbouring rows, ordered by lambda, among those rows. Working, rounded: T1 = 0.13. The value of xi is 154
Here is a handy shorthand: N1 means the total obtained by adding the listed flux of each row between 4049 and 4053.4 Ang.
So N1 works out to 41.6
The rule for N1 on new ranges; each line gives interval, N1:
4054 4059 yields 41.7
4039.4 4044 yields 41.4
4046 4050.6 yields 42.6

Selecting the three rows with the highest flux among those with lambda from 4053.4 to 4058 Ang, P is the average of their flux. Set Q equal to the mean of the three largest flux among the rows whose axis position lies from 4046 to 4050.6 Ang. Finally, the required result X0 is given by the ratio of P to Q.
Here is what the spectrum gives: 0.97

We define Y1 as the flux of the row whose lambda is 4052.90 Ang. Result 8.31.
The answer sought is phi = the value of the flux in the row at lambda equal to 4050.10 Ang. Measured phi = 8.33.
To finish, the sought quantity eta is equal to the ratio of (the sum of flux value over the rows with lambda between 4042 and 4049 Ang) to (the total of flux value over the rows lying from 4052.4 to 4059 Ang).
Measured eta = 1.03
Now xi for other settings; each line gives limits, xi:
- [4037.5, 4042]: 59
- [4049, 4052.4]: 91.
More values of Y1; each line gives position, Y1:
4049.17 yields 8.55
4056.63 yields 8.3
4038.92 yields 8.69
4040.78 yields 8.03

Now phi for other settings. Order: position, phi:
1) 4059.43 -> 8.32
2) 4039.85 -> 8.35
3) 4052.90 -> 8.31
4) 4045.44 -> 8.71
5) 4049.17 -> 8.55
